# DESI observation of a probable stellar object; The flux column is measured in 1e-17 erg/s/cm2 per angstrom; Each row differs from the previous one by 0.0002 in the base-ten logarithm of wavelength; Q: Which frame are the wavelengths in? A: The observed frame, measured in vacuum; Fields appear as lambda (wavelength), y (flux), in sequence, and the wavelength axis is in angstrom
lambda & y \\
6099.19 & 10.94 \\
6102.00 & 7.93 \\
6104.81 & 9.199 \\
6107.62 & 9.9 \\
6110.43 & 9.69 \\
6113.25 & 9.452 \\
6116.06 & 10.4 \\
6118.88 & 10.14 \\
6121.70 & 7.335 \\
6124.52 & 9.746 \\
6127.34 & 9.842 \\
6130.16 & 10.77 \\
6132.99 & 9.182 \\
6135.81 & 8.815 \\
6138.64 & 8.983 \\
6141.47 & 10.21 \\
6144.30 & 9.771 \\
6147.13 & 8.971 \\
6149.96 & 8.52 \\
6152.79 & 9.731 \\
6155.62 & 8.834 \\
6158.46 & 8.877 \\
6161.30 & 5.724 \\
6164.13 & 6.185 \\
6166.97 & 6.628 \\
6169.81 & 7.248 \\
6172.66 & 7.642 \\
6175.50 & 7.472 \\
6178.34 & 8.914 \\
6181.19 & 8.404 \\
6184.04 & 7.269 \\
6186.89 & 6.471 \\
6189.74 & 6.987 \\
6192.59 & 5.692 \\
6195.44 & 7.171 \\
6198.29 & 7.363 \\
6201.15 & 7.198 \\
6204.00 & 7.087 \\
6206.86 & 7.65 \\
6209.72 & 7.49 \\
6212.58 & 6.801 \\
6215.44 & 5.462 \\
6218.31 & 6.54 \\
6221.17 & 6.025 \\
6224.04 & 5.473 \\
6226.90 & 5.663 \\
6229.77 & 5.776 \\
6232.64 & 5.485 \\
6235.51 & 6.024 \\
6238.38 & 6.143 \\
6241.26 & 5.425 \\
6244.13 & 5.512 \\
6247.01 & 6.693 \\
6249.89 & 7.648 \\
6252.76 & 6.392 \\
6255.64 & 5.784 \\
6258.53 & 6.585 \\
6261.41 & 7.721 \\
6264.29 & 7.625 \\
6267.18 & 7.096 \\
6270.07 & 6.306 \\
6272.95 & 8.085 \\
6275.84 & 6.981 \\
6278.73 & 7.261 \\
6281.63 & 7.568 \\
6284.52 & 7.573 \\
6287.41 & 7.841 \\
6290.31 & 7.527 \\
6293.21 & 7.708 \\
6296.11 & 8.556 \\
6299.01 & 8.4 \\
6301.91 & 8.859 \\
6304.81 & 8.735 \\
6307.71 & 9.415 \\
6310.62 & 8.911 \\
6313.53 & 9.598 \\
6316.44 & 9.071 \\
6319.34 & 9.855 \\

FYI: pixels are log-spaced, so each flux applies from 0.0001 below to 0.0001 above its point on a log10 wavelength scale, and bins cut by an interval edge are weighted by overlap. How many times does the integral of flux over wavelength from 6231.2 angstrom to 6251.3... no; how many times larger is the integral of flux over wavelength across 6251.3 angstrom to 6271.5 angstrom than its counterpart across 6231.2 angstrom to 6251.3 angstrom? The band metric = 1.11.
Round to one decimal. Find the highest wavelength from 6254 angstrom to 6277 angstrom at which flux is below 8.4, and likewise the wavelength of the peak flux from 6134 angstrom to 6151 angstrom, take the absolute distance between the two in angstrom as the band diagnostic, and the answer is 134.4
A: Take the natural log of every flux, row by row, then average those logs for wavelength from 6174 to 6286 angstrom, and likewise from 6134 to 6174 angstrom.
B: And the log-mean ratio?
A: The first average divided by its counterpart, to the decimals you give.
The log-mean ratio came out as 0.91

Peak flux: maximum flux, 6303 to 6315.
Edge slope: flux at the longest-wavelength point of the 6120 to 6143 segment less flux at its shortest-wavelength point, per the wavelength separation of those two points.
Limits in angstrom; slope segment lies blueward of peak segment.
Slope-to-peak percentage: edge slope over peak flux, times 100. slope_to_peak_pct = 1.5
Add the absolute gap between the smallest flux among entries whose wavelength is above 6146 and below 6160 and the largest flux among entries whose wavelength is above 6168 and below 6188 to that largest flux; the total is 9.3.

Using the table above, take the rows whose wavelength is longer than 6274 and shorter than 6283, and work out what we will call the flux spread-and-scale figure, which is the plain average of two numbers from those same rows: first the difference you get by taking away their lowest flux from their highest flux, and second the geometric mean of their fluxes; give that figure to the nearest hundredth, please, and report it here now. 3.93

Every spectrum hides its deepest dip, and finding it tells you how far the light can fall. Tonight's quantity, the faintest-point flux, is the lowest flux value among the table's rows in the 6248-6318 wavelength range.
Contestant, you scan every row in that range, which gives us 5.784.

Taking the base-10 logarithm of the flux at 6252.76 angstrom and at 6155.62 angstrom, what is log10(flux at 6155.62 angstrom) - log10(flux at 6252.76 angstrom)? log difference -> 0.14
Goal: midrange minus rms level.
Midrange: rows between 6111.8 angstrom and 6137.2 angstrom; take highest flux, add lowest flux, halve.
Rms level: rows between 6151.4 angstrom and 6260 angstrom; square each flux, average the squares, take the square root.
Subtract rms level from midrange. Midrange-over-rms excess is 2.1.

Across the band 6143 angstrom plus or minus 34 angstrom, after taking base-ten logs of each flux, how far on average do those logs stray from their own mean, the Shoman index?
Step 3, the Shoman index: 0.059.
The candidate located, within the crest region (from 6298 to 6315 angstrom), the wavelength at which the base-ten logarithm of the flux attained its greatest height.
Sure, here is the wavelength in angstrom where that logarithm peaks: 6313.53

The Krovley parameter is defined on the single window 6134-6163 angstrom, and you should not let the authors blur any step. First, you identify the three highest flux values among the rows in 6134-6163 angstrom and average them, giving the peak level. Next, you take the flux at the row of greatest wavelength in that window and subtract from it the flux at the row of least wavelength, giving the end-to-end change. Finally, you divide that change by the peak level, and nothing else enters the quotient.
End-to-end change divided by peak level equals -0.31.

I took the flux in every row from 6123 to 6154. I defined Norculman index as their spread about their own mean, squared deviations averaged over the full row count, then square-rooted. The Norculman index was 0.6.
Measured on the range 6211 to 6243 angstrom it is 0.4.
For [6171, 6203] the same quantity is 0.8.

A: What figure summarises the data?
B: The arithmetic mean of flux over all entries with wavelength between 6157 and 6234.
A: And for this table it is 6.8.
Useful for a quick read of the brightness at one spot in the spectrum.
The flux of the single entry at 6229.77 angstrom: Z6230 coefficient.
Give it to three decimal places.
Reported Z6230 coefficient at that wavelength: 5.776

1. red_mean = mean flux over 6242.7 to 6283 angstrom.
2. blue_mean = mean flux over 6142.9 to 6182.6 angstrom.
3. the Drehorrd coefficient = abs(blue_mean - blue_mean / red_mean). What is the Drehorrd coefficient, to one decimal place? 6.9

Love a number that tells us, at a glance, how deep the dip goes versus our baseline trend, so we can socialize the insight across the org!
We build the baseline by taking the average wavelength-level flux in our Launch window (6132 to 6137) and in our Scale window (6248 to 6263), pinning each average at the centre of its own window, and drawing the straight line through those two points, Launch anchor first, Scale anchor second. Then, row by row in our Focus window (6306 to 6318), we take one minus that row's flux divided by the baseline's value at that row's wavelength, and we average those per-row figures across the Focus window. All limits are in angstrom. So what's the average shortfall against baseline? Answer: -0.59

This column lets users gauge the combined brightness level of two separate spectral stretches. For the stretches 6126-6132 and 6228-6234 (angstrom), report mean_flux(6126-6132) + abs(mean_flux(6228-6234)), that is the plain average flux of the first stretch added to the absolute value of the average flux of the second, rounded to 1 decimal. 15.9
